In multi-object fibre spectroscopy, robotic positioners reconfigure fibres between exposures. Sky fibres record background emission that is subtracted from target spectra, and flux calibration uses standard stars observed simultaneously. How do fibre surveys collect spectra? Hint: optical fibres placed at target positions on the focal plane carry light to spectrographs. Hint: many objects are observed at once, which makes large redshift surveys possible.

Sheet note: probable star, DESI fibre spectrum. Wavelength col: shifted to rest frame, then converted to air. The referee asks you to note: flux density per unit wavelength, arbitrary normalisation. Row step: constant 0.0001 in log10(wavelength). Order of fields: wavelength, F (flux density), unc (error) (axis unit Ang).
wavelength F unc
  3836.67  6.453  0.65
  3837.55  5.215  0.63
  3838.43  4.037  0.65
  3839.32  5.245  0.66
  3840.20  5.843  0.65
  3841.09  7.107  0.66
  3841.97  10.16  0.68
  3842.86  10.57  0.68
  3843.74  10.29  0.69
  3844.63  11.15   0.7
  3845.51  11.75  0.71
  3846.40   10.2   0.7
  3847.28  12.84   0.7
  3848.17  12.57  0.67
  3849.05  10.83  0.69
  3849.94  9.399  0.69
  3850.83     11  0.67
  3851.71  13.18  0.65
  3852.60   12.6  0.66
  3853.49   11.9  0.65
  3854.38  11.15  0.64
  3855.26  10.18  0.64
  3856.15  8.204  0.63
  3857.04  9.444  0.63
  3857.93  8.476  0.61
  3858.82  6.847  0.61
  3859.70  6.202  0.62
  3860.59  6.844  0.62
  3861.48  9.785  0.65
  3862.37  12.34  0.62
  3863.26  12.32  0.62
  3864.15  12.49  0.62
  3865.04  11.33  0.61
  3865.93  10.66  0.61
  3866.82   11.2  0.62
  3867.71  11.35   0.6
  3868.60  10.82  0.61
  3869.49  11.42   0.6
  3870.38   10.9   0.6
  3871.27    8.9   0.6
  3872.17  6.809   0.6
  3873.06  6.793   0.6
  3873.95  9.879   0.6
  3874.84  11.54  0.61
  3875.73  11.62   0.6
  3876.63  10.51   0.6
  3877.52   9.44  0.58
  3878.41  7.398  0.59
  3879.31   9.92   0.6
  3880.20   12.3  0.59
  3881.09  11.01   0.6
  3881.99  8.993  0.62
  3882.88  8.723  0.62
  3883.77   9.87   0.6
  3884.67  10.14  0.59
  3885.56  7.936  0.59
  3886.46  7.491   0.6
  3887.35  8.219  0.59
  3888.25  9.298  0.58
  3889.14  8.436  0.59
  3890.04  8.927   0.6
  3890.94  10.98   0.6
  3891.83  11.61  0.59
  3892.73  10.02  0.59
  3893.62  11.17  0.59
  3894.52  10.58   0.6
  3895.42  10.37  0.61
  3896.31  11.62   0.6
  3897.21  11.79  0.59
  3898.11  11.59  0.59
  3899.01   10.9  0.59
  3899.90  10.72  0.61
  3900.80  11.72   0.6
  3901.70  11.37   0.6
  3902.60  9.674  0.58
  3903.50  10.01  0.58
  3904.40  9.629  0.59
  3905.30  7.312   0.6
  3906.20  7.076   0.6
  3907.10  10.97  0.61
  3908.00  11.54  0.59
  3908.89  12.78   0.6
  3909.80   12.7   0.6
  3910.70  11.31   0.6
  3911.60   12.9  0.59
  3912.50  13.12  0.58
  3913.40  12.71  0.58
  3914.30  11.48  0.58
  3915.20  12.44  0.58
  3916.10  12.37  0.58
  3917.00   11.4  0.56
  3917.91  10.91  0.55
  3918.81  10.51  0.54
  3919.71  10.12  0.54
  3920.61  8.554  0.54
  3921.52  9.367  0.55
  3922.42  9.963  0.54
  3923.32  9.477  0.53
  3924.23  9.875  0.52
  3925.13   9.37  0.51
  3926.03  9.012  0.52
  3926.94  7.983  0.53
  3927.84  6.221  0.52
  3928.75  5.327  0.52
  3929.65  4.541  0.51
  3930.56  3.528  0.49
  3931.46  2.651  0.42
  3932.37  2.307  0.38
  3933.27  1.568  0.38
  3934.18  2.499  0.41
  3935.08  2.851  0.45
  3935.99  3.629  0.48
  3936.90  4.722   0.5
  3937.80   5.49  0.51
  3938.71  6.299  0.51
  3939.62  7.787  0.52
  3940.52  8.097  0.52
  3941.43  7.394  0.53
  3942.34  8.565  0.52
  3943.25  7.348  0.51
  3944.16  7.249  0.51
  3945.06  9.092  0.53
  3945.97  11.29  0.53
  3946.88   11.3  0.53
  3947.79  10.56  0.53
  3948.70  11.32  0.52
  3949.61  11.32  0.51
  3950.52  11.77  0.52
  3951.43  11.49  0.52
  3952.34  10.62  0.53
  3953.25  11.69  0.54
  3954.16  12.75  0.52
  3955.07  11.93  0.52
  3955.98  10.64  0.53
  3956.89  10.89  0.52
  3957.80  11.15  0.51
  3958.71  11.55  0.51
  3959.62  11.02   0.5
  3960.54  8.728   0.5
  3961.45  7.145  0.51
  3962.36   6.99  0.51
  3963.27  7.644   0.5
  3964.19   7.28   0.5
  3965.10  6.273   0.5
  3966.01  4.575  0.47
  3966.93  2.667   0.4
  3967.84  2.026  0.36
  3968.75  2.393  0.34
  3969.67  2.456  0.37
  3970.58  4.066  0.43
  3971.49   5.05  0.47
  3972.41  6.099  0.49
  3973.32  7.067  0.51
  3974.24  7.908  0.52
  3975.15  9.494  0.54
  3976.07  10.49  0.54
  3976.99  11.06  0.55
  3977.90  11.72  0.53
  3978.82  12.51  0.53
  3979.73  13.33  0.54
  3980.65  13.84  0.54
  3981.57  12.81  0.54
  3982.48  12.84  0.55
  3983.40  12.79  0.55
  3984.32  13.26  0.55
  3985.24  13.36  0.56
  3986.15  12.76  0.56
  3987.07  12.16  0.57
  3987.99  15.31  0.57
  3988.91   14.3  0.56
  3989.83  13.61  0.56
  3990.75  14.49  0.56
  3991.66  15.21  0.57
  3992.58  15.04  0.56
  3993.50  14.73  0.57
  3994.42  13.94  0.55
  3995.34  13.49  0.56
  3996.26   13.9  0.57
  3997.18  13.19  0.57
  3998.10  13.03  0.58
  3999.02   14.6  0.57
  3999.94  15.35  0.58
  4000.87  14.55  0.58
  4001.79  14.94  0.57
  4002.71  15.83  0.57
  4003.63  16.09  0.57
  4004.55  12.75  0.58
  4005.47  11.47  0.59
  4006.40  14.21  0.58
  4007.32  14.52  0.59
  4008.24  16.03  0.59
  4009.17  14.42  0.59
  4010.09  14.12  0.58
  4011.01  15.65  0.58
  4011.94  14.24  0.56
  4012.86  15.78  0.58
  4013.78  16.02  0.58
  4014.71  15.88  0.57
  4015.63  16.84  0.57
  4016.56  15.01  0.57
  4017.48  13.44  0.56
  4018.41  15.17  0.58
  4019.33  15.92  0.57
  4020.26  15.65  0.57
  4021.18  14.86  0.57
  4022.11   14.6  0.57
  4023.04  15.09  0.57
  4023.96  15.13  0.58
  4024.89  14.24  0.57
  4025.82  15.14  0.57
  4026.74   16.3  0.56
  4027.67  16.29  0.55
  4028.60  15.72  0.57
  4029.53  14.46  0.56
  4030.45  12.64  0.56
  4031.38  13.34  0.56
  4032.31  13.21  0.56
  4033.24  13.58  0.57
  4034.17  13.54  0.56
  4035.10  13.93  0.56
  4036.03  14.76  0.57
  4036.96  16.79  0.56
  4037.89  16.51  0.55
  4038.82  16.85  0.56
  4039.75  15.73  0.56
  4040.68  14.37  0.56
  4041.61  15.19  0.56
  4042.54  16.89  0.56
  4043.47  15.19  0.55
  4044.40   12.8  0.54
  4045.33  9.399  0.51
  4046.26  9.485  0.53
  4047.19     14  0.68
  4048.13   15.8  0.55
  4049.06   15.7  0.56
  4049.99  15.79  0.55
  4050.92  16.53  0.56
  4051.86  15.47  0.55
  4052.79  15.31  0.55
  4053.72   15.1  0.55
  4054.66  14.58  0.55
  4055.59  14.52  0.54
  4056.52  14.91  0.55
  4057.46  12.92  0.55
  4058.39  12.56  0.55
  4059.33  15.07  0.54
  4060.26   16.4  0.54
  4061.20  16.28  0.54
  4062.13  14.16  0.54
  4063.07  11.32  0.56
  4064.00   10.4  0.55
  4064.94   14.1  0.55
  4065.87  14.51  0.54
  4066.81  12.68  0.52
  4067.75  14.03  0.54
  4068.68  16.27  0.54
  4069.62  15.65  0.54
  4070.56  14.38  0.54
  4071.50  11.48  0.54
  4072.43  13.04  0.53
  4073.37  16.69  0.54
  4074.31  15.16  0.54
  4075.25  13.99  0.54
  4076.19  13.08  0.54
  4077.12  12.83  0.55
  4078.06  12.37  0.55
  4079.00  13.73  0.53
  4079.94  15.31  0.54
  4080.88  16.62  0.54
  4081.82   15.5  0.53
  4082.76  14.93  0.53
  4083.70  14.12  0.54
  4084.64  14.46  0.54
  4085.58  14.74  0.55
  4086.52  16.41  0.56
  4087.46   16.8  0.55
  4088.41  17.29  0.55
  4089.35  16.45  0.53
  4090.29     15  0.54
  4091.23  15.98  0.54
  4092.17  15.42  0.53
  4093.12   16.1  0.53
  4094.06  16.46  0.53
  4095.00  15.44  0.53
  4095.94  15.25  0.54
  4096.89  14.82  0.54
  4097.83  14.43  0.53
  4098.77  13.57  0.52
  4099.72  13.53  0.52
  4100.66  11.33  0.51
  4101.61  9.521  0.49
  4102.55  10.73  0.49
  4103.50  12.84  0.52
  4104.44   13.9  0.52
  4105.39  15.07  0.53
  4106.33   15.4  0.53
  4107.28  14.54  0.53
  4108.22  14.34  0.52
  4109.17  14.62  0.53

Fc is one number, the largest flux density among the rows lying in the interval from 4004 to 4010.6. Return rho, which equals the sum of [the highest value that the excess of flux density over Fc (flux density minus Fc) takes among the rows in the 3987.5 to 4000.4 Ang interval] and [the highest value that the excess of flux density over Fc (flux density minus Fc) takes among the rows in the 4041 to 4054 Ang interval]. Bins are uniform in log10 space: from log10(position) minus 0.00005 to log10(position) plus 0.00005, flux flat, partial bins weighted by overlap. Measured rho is 0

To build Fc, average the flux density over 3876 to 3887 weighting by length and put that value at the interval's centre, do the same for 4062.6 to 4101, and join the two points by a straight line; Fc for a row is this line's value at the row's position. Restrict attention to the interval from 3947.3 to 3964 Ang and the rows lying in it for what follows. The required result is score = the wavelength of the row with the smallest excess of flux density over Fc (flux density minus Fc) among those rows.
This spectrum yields 3962.36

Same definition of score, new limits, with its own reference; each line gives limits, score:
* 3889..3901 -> 3889.14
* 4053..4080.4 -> 4064.00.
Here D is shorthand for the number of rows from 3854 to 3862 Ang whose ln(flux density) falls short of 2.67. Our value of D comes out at 9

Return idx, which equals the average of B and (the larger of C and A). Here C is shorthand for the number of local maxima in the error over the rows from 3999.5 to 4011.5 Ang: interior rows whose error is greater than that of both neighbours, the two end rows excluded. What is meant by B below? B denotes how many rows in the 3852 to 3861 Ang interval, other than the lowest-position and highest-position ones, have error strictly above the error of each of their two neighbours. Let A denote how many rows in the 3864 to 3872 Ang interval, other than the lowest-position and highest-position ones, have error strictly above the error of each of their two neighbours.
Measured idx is 1.0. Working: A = 2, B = 0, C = 1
